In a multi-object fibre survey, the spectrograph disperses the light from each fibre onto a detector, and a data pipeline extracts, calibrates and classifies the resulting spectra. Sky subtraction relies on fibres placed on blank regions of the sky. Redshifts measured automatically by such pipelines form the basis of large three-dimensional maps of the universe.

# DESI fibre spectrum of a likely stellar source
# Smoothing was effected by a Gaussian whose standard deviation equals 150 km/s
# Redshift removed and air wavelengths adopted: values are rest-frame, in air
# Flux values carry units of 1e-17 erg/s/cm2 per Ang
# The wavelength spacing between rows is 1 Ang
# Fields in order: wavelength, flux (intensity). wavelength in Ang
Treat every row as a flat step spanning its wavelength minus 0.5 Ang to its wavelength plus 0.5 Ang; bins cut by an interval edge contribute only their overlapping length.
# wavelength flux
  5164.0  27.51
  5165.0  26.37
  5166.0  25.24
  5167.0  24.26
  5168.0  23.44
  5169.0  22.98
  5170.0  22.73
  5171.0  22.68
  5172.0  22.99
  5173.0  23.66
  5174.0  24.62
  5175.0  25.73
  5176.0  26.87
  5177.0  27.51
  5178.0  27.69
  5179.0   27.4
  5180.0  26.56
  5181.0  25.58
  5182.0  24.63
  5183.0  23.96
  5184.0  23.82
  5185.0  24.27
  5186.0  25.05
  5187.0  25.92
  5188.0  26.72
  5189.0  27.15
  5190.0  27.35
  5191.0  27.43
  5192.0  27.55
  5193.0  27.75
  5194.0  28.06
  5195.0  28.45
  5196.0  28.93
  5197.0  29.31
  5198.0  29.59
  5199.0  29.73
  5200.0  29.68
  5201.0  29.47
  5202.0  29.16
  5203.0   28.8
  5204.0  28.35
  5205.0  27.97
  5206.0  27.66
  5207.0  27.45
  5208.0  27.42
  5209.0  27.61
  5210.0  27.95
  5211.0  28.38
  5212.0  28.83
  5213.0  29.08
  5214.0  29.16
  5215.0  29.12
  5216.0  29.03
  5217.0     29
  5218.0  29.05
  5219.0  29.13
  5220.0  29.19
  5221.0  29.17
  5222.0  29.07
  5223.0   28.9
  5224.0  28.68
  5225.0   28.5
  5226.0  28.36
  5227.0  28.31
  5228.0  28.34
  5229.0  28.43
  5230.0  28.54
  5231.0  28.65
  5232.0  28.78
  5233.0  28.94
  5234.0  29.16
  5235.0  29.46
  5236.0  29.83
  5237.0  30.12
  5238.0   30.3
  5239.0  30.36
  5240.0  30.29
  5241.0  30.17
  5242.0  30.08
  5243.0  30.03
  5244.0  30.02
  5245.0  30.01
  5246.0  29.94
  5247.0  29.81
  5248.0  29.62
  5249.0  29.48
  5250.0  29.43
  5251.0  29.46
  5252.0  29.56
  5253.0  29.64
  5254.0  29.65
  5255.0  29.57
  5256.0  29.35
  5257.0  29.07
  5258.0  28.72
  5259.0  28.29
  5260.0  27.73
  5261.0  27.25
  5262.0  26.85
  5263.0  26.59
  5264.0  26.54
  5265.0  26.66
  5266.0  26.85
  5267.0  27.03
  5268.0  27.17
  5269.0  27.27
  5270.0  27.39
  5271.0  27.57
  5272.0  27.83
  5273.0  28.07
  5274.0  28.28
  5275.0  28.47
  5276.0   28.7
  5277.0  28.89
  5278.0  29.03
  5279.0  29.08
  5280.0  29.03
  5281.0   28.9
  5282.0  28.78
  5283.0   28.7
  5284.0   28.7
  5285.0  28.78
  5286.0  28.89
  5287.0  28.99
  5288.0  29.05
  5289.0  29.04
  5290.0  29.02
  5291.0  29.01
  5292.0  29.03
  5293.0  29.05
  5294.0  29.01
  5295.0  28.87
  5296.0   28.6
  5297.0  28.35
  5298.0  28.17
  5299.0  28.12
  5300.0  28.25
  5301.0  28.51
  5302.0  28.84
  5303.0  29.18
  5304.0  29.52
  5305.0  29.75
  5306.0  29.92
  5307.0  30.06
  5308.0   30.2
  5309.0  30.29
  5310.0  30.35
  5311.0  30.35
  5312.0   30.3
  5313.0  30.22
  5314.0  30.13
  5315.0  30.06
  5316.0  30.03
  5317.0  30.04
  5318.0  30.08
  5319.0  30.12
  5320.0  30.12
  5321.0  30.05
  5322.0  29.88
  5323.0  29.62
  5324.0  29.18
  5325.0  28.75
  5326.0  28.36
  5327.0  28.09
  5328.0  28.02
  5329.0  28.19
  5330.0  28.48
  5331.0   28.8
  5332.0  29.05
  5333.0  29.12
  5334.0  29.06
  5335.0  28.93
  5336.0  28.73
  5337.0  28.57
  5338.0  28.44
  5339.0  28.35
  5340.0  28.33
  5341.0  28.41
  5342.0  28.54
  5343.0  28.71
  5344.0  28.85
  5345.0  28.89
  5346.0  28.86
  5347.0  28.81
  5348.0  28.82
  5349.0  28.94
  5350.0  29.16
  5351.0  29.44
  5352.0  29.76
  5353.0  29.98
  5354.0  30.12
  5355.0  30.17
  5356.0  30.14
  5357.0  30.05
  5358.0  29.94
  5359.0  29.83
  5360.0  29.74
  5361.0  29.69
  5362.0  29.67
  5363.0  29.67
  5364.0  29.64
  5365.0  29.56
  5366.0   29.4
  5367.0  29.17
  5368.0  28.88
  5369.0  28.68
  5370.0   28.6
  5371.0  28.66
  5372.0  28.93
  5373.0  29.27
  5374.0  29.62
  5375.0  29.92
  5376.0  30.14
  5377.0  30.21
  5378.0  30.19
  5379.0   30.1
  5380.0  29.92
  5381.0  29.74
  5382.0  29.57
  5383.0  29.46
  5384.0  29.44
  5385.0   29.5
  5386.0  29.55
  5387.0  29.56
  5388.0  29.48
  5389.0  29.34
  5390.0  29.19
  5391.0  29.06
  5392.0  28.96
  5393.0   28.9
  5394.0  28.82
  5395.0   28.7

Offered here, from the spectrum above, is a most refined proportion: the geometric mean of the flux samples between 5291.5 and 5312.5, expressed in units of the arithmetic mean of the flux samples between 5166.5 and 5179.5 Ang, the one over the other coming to 1.18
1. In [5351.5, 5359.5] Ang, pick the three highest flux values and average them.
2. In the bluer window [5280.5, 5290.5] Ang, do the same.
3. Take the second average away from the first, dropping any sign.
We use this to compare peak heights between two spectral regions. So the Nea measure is 1.11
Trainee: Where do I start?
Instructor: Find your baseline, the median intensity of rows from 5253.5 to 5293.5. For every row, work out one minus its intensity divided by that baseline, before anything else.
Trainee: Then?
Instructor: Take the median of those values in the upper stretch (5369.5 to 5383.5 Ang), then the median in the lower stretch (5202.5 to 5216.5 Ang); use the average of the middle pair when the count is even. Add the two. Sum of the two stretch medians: -0.022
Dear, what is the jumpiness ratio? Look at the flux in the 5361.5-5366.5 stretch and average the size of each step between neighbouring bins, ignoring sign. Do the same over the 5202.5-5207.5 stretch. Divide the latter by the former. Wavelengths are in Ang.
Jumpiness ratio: 5.0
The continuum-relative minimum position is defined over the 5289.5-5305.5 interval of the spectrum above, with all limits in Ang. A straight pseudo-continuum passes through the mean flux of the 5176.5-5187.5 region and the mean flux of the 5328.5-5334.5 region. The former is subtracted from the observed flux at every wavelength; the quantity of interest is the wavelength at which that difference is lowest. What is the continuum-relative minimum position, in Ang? 5299.0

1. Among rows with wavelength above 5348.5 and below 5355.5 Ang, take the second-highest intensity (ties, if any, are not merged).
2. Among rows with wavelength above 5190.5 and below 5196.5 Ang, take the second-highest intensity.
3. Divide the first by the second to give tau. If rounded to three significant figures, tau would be 1.06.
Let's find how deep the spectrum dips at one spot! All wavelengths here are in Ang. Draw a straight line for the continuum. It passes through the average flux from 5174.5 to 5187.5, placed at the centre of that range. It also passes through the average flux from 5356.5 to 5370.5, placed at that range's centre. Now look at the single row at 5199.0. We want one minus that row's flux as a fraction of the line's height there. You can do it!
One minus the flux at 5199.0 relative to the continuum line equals -0.14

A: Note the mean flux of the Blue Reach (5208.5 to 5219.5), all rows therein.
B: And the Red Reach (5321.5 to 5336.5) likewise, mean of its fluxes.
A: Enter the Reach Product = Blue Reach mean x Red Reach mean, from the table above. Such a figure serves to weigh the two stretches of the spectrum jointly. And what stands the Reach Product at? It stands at 829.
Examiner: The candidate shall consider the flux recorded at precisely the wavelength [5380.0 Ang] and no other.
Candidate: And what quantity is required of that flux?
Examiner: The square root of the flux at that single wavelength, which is 5.47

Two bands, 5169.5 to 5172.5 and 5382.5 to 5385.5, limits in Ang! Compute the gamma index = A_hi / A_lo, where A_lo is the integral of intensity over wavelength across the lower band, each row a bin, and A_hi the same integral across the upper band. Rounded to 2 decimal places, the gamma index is 1.29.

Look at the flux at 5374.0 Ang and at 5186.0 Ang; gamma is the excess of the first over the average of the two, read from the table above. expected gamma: 2.3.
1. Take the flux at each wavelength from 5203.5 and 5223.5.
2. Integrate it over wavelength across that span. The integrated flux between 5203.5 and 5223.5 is 572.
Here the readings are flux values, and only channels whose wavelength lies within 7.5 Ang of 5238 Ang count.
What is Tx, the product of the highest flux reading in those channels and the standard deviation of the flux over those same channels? 17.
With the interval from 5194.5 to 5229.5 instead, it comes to 18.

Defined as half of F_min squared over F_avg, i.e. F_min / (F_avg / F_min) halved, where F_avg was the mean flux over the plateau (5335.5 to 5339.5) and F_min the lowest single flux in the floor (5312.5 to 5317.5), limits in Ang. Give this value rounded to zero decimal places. 16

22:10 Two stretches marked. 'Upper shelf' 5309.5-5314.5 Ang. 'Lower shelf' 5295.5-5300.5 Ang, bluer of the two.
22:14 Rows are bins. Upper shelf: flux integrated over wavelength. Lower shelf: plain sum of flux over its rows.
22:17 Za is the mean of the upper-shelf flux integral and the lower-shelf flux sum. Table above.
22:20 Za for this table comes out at 146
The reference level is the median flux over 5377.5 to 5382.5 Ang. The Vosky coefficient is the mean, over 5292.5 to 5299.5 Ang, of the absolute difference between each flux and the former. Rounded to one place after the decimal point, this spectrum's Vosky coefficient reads 1.3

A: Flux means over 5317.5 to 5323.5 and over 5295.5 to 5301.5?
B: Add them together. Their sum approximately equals 58.3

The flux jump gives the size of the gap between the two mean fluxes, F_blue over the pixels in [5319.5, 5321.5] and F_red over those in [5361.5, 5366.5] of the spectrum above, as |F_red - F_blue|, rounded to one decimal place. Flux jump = 0.5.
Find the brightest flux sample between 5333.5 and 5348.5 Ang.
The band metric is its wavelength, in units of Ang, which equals 5334.0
